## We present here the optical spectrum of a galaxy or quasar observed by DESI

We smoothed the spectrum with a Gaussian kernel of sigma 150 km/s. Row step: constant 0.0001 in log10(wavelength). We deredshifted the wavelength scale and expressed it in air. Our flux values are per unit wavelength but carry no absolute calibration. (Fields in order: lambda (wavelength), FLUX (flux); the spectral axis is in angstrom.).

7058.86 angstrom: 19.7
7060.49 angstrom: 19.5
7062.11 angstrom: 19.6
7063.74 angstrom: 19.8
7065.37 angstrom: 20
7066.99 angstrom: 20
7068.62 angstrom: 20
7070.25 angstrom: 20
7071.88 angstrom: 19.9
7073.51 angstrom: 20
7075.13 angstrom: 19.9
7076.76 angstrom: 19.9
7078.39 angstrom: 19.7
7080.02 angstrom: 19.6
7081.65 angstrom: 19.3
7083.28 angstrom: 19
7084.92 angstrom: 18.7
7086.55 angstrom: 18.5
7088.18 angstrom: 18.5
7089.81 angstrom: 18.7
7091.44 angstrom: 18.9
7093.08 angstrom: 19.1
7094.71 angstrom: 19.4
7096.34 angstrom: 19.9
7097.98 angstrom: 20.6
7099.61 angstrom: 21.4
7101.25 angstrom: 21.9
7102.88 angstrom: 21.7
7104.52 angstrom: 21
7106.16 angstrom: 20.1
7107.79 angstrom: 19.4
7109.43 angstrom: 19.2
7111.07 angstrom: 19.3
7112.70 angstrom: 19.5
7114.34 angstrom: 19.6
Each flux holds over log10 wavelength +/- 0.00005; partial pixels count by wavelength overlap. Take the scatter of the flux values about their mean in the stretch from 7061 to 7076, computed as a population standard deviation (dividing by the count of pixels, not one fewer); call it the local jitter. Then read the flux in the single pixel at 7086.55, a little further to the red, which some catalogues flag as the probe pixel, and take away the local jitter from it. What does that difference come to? 18.4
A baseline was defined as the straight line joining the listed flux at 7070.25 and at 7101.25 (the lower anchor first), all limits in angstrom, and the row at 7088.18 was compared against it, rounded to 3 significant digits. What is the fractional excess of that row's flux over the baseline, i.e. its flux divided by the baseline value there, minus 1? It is -0.123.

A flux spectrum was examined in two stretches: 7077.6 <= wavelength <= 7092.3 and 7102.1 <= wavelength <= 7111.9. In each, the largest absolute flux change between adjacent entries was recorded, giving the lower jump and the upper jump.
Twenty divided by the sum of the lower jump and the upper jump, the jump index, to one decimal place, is 16.7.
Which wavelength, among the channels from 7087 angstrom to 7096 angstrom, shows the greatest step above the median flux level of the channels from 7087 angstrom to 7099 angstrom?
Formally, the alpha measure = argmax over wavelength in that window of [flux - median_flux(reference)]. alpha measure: 7094.71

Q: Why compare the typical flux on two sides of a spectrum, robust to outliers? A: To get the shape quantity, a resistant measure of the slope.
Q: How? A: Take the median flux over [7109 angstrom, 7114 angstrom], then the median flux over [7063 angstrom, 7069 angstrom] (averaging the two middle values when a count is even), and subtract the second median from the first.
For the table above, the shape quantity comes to -0.70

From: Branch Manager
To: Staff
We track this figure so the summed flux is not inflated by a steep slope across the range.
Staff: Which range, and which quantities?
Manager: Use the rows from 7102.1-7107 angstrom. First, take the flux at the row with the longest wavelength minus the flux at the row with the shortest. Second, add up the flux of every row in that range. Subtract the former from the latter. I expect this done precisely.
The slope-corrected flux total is 64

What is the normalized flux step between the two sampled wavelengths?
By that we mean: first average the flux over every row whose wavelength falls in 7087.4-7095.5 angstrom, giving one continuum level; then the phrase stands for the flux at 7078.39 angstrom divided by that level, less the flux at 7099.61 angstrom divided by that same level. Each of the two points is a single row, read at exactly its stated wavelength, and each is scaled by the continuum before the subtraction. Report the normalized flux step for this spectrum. -0.09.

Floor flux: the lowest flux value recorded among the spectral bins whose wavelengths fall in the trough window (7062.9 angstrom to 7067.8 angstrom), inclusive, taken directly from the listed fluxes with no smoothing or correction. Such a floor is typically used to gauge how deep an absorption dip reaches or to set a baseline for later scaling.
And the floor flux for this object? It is 19.8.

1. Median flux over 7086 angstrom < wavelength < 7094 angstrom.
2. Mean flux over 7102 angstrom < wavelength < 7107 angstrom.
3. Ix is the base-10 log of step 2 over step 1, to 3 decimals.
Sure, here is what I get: 0.049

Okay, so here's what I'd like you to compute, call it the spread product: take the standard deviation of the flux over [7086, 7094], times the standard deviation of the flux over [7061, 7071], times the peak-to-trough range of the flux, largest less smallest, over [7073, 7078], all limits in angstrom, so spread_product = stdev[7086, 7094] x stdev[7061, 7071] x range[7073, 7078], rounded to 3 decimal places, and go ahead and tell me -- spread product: 0.004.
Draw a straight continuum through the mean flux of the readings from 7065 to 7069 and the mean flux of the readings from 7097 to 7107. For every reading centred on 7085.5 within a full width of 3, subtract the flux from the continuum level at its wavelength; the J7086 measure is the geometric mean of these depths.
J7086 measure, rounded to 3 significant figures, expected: 1.99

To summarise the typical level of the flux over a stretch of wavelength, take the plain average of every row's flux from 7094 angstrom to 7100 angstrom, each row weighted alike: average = 20.3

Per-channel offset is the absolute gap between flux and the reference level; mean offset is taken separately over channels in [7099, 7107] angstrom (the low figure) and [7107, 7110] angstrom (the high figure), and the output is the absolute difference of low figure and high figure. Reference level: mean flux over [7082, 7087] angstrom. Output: 1.9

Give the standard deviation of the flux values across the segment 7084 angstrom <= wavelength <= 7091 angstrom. 0.1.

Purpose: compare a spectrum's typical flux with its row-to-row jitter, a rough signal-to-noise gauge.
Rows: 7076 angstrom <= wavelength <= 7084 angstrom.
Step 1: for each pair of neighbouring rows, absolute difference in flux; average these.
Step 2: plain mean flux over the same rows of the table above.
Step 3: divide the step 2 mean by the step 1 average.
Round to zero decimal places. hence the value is 87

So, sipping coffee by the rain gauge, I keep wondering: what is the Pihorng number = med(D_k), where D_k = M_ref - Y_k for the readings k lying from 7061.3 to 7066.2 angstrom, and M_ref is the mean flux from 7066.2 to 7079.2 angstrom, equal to 0.12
